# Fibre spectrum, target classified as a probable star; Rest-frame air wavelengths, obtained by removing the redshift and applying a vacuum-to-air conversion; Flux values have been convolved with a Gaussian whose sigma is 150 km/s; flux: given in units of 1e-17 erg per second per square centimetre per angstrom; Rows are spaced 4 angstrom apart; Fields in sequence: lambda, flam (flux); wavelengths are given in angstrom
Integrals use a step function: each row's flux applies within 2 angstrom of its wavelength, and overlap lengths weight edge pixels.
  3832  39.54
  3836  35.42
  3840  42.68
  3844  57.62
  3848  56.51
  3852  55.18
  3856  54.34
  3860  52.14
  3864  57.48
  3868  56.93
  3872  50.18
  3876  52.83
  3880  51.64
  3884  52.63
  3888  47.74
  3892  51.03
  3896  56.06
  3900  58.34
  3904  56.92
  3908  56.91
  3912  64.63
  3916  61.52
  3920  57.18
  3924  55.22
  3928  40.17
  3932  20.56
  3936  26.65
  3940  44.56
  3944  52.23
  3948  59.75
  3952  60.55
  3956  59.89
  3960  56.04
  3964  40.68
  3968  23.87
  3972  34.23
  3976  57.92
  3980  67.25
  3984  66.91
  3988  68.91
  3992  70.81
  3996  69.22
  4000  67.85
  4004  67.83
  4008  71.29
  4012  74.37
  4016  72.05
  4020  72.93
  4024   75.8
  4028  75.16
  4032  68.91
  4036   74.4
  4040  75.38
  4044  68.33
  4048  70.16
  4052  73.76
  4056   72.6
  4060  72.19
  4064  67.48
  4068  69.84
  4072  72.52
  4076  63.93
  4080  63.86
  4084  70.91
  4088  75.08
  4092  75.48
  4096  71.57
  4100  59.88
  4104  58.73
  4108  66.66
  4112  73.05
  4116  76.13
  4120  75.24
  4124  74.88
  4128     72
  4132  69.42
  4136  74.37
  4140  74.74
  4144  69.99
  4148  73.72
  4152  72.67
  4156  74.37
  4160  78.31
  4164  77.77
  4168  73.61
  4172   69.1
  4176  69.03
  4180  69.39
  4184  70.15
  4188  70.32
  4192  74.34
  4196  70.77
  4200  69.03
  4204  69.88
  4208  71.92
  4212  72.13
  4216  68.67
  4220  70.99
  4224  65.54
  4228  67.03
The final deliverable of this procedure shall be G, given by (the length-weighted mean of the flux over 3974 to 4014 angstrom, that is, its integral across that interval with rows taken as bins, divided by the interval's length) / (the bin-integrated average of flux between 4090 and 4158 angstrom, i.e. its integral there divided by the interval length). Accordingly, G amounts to 1.0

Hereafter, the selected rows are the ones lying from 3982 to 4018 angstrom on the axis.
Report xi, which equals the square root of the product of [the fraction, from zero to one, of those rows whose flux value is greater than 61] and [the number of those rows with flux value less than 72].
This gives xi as 2.6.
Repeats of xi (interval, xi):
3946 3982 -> 1.0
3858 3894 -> 0.0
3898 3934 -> 1.4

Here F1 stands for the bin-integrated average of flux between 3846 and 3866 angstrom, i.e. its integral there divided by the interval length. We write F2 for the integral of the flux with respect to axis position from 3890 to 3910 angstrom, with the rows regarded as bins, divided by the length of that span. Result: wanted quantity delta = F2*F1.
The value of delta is 3079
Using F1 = 55.1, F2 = 56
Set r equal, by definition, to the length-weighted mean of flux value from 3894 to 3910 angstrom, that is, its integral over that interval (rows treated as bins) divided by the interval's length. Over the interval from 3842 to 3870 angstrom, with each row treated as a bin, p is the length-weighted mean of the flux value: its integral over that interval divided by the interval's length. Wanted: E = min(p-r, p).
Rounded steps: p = 56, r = 57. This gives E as -1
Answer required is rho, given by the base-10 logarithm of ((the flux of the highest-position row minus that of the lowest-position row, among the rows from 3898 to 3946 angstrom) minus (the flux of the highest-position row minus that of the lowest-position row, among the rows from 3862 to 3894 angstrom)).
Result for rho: -0.5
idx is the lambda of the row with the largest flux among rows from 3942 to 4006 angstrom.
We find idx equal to 3992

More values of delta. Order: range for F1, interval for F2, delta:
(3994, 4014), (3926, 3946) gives 2583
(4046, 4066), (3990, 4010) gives 4944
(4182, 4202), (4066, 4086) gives 4838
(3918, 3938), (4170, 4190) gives 2781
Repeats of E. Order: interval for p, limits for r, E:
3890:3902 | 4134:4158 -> -18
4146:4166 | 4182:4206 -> 5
